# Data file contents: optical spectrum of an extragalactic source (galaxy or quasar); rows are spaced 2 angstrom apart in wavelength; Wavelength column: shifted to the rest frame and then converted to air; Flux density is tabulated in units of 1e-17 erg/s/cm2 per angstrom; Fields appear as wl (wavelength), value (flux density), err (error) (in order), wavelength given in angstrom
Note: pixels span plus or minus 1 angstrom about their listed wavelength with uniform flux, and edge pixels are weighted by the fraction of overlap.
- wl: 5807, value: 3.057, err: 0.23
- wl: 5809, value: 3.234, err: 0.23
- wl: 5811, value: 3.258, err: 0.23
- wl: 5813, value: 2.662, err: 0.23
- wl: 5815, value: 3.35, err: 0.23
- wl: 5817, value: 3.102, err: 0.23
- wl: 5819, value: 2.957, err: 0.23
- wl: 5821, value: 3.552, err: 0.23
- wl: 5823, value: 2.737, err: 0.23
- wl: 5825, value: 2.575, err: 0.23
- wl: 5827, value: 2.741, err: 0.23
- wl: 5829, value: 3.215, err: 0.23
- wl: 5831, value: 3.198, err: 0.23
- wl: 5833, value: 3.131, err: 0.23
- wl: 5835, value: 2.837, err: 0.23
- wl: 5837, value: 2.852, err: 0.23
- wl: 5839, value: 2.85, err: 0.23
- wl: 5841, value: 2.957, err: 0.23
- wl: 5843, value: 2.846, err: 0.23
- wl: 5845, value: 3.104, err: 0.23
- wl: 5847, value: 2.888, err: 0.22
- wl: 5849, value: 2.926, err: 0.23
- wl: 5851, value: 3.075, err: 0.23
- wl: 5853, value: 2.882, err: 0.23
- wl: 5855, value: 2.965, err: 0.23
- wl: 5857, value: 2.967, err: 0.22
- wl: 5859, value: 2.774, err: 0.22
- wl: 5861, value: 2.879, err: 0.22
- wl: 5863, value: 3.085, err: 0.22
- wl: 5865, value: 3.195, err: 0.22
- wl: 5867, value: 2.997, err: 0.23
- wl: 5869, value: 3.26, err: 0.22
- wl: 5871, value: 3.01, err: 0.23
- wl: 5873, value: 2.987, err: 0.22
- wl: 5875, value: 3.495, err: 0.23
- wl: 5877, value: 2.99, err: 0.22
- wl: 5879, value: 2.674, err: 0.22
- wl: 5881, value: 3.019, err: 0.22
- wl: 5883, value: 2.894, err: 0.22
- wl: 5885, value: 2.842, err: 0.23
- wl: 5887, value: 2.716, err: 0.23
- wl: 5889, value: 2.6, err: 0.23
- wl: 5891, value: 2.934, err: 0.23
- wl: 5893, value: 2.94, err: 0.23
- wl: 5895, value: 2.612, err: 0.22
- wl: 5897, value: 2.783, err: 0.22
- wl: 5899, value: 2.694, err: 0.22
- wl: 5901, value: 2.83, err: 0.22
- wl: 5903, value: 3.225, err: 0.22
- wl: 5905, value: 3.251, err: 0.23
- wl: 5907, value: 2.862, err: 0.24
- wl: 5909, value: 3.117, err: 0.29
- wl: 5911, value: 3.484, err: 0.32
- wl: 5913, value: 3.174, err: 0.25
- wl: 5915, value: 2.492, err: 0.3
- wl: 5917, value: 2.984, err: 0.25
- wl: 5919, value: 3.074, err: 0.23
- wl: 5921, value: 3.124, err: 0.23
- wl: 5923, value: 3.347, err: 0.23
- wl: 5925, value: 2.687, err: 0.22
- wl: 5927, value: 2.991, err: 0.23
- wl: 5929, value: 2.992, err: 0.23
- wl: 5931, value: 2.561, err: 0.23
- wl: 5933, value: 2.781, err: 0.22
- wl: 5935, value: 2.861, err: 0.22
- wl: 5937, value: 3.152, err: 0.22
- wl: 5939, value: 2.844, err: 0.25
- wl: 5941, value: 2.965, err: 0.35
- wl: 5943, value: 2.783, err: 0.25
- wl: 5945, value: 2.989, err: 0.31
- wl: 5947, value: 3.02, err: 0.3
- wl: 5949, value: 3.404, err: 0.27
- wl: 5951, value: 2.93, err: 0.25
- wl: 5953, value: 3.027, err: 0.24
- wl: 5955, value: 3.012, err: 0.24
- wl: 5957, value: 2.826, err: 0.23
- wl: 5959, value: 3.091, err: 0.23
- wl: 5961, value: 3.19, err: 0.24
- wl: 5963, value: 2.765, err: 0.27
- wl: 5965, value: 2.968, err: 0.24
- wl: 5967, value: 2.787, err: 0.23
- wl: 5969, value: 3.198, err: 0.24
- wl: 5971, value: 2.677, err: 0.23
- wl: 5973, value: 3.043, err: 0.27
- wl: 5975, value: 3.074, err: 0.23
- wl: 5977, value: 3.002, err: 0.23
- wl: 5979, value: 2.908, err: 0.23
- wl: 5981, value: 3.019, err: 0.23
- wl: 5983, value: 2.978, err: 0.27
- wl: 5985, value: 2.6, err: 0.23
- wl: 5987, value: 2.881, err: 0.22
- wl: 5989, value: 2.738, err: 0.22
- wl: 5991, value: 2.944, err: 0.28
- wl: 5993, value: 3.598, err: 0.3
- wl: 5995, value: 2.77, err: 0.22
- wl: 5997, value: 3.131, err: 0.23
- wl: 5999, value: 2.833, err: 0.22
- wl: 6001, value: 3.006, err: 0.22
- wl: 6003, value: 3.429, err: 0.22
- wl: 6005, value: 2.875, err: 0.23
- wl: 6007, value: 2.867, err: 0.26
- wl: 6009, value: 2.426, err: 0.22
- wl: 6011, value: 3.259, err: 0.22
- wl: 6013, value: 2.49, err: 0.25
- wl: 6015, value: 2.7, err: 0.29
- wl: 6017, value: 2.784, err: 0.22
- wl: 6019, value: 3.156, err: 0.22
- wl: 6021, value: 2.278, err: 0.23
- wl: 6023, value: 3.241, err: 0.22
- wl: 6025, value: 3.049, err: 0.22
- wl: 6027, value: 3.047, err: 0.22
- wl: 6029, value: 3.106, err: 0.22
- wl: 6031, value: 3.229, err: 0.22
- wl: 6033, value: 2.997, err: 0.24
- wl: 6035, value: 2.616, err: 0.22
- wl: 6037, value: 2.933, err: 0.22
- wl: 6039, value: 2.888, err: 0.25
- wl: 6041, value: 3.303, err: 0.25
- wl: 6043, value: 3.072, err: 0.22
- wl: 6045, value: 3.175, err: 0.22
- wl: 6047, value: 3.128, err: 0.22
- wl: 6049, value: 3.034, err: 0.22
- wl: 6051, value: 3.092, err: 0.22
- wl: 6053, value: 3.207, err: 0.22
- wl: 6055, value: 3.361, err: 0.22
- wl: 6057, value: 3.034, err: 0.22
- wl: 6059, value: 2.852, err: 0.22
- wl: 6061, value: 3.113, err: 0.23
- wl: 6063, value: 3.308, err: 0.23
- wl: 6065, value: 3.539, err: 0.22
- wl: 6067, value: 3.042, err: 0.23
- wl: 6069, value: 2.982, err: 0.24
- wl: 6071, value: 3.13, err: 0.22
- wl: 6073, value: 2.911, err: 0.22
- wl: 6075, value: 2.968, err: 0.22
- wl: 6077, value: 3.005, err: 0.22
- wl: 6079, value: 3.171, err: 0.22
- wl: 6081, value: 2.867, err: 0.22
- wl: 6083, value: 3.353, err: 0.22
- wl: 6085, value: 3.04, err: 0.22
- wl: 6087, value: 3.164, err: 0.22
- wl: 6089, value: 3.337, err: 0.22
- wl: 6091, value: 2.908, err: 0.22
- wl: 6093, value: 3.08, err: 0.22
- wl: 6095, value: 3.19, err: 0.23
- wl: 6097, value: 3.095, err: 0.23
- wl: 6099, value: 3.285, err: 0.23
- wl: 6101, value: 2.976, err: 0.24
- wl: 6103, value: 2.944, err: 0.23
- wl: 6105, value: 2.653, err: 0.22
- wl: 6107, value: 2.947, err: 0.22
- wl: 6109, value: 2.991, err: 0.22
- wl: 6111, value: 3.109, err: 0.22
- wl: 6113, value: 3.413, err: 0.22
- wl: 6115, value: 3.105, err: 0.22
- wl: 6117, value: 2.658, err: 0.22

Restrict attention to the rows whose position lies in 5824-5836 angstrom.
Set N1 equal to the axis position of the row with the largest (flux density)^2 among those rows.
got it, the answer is 5829 angstrom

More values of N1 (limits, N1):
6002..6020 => 6003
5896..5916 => 5911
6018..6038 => 6023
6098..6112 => 6099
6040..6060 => 6055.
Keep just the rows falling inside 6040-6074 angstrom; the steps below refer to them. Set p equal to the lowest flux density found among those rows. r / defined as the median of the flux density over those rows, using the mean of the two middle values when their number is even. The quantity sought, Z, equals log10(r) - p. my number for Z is -2.36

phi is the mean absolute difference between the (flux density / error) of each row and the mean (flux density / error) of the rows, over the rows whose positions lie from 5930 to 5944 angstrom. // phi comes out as 1.37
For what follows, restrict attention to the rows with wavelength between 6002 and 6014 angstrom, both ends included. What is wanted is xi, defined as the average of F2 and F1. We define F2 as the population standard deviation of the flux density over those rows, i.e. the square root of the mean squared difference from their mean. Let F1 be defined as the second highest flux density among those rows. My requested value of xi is 1.81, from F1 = 3.259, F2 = 0.37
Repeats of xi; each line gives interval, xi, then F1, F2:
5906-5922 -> 1.72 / 3.174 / 0.27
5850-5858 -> 1.52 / 2.967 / 0.07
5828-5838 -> 1.68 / 3.198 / 0.17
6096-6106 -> 1.65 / 3.095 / 0.21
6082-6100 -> 1.74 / 3.337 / 0.14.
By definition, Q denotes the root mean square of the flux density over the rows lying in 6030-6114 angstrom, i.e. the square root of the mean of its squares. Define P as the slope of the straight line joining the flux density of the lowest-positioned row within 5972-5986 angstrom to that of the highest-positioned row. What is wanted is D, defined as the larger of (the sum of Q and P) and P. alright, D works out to 3.05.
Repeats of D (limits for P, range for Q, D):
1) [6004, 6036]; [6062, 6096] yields 3.11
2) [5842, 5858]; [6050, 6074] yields 3.15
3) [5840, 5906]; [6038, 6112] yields 3.10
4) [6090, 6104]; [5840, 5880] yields 3.01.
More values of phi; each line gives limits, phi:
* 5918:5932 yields 0.75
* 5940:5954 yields 1.29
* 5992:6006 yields 0.88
